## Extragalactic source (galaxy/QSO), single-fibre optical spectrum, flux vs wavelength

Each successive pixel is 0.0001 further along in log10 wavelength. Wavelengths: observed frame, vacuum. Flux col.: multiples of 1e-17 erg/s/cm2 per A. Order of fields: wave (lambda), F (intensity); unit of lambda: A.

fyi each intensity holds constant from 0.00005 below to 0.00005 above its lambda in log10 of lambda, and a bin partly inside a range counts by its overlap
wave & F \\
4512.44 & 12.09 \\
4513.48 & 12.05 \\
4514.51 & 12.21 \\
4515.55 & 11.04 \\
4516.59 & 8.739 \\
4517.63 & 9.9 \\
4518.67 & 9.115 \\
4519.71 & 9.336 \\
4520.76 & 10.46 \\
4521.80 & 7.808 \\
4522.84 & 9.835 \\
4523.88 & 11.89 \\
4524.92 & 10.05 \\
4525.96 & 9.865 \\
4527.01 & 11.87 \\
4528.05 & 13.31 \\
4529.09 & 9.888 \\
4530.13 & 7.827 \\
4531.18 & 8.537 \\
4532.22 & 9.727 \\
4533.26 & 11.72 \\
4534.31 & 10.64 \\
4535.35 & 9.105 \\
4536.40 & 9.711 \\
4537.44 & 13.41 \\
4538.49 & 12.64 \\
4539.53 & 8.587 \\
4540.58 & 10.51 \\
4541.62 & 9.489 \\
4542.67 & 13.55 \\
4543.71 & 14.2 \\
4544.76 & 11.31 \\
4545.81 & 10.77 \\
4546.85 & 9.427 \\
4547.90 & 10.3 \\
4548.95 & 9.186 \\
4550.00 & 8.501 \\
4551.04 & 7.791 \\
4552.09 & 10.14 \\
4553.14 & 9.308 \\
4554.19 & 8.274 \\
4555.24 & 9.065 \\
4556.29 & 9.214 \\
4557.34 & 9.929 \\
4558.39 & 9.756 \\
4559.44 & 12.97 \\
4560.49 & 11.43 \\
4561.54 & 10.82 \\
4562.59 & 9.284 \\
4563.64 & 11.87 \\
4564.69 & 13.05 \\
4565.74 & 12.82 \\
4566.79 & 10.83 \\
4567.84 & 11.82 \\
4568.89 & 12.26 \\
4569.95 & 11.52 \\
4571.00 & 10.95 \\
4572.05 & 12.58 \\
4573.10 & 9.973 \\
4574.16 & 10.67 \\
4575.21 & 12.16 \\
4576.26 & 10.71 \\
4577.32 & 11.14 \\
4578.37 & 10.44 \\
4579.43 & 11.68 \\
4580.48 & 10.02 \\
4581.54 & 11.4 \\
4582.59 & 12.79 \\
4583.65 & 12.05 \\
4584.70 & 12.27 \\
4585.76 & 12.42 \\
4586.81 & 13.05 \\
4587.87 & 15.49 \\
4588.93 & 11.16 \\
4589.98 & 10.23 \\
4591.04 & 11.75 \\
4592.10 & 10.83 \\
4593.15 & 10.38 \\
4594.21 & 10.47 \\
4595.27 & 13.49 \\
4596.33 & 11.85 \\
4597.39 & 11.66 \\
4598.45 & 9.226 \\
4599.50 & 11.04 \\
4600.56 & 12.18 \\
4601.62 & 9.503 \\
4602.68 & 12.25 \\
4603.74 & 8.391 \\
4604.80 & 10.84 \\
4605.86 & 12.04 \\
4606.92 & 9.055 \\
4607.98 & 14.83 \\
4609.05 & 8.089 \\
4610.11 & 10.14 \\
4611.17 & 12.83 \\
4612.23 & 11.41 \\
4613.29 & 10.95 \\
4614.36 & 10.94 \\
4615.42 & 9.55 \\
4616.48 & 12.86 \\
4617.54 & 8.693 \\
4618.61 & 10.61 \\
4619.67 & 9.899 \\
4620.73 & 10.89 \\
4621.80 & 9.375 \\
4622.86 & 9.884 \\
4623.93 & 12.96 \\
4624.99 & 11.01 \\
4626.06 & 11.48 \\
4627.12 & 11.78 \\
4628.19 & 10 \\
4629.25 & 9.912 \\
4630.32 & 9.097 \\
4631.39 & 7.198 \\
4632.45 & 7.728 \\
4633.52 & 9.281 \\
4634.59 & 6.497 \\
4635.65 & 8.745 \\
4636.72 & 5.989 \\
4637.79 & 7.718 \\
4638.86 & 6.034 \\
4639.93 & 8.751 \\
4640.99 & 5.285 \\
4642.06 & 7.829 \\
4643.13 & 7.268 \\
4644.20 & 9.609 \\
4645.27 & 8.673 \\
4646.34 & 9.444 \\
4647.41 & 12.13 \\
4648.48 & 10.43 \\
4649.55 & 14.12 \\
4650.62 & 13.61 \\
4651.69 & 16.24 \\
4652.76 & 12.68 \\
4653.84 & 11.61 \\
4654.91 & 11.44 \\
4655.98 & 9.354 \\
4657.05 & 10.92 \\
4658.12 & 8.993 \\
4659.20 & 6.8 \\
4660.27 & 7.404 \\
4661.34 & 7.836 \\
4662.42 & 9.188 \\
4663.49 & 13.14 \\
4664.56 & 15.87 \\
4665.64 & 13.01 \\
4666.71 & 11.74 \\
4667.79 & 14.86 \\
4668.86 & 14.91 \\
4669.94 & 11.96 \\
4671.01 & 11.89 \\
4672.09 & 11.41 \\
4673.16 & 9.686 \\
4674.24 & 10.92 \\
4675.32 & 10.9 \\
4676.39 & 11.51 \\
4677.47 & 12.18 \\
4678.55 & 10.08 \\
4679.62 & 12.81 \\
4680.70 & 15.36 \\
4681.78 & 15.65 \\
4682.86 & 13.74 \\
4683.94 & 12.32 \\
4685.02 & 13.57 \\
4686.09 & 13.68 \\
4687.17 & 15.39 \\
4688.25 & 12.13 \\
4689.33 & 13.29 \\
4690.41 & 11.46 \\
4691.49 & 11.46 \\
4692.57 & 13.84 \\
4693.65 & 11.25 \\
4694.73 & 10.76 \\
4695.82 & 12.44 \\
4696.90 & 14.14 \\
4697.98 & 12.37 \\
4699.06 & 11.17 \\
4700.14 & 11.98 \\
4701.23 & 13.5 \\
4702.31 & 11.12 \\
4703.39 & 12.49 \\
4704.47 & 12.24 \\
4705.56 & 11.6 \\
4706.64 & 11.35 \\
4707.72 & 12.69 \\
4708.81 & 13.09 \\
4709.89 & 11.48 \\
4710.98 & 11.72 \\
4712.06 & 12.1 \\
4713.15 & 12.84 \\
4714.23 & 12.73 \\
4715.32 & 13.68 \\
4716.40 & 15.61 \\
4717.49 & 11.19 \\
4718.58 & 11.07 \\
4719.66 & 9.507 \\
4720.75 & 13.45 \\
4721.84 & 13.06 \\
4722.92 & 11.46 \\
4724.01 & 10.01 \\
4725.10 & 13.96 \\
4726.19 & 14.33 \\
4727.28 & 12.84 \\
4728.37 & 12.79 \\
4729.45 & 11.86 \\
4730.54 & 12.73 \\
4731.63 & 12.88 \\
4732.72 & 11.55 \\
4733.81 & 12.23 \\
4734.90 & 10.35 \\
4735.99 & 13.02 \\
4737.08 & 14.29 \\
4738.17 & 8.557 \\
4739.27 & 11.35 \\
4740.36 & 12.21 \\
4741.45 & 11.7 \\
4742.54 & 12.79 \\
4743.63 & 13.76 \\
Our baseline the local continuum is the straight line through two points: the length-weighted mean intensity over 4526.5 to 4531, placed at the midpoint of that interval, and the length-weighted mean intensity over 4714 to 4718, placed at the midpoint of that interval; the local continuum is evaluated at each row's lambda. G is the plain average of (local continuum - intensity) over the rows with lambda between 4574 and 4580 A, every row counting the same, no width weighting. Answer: 0.1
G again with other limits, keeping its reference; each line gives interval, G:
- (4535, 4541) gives 0.0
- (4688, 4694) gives 0.7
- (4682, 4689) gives -0.6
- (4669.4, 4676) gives 1.6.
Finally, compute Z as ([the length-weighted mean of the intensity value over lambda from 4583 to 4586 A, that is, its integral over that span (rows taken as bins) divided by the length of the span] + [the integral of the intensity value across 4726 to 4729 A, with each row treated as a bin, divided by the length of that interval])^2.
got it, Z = 646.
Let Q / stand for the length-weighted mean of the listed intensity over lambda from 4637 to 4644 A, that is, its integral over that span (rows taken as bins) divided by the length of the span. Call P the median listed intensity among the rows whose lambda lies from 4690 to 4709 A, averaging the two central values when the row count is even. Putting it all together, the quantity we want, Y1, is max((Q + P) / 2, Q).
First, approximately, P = 12.1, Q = 7.2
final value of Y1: 9.7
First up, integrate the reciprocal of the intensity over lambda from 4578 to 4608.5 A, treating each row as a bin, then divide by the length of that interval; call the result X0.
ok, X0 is 0.089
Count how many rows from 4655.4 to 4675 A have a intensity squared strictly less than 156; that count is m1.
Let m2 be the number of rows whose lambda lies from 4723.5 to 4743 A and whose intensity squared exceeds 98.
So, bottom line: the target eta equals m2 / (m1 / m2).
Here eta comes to 22.2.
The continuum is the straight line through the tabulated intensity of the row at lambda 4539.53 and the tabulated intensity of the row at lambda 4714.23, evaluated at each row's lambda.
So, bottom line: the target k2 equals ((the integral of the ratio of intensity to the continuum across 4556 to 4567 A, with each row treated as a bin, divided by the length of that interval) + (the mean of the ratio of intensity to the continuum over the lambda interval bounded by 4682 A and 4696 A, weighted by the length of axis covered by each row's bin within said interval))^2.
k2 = 5.2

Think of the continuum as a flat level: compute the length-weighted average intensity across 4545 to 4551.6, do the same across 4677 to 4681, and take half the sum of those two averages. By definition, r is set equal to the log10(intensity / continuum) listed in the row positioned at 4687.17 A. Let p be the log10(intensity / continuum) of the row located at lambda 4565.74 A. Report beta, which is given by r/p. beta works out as 2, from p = 0.07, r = 0.15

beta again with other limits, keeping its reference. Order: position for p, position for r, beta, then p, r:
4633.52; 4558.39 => 1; -0.07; -0.05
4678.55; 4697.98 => -2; -0.04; 0.05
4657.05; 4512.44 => -58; 0.00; 0.04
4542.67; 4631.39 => -2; 0.09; -0.18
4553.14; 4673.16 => 1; -0.07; -0.05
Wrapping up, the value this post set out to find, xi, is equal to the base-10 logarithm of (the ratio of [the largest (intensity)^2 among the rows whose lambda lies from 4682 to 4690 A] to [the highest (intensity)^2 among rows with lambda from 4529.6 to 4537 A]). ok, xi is 0.24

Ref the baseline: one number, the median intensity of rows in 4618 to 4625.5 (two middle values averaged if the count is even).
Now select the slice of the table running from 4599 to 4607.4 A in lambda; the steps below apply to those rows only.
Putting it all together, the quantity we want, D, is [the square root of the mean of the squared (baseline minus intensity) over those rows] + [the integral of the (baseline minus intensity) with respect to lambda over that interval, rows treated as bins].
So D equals 1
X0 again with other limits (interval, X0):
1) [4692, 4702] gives 0.082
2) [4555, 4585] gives 0.090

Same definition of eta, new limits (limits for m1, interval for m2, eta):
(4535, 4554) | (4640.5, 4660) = 5.8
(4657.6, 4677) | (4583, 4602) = 19.7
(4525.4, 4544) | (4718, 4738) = 22.2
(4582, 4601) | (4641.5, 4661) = 5.8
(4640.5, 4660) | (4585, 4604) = 16.1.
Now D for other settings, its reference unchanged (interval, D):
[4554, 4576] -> -8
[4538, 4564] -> 9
